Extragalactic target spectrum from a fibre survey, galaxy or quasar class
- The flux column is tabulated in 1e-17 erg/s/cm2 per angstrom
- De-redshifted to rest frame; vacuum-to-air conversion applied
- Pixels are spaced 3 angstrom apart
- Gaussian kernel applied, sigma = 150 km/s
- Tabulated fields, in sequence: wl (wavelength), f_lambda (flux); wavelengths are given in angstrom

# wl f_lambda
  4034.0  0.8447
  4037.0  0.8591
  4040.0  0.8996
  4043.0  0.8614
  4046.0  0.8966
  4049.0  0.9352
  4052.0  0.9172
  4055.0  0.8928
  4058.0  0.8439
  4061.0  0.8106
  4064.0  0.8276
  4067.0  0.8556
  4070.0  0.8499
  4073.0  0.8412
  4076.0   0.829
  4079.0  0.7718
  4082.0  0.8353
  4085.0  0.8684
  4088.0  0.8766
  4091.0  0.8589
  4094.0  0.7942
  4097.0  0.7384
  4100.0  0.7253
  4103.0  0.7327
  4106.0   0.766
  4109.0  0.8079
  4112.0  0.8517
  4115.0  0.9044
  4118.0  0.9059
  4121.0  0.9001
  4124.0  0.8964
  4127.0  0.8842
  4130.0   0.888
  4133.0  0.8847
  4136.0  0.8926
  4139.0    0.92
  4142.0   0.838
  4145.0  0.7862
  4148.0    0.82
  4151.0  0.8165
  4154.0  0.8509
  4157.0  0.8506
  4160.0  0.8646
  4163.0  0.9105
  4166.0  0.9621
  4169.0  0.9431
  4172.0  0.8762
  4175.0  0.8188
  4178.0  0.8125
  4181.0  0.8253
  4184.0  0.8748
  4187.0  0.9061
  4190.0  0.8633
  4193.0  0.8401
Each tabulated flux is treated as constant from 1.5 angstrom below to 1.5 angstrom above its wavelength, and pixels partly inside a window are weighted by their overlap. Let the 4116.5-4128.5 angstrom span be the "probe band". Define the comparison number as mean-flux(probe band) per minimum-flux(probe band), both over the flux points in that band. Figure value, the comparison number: 1.01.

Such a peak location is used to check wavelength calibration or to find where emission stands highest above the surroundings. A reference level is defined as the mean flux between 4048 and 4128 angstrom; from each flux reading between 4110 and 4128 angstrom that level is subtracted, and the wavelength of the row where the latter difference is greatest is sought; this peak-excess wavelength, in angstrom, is 4118.0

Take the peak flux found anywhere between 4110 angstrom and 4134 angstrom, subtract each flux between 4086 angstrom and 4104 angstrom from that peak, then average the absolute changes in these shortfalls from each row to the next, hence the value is 0.032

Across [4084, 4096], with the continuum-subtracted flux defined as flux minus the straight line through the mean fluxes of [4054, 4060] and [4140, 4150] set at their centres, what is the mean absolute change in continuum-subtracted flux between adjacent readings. 0.030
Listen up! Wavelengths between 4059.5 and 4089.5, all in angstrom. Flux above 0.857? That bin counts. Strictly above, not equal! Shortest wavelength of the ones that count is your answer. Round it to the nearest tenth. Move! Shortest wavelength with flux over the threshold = 4085.0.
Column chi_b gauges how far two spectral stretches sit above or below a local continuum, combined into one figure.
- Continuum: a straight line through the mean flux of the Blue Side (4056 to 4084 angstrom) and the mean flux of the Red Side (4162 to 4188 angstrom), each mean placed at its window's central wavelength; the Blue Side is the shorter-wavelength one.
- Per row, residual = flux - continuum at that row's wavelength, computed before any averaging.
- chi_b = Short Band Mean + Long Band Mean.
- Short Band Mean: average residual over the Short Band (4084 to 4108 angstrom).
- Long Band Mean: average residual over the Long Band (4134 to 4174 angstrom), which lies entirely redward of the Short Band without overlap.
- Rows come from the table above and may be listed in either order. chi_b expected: -0.05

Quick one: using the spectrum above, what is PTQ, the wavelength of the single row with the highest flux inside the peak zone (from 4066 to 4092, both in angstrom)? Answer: 4088.0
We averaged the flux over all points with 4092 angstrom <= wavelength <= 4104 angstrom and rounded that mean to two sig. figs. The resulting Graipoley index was 0.75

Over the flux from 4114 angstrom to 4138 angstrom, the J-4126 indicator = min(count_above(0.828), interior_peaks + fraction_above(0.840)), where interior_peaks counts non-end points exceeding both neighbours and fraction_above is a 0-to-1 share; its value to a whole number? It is 3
